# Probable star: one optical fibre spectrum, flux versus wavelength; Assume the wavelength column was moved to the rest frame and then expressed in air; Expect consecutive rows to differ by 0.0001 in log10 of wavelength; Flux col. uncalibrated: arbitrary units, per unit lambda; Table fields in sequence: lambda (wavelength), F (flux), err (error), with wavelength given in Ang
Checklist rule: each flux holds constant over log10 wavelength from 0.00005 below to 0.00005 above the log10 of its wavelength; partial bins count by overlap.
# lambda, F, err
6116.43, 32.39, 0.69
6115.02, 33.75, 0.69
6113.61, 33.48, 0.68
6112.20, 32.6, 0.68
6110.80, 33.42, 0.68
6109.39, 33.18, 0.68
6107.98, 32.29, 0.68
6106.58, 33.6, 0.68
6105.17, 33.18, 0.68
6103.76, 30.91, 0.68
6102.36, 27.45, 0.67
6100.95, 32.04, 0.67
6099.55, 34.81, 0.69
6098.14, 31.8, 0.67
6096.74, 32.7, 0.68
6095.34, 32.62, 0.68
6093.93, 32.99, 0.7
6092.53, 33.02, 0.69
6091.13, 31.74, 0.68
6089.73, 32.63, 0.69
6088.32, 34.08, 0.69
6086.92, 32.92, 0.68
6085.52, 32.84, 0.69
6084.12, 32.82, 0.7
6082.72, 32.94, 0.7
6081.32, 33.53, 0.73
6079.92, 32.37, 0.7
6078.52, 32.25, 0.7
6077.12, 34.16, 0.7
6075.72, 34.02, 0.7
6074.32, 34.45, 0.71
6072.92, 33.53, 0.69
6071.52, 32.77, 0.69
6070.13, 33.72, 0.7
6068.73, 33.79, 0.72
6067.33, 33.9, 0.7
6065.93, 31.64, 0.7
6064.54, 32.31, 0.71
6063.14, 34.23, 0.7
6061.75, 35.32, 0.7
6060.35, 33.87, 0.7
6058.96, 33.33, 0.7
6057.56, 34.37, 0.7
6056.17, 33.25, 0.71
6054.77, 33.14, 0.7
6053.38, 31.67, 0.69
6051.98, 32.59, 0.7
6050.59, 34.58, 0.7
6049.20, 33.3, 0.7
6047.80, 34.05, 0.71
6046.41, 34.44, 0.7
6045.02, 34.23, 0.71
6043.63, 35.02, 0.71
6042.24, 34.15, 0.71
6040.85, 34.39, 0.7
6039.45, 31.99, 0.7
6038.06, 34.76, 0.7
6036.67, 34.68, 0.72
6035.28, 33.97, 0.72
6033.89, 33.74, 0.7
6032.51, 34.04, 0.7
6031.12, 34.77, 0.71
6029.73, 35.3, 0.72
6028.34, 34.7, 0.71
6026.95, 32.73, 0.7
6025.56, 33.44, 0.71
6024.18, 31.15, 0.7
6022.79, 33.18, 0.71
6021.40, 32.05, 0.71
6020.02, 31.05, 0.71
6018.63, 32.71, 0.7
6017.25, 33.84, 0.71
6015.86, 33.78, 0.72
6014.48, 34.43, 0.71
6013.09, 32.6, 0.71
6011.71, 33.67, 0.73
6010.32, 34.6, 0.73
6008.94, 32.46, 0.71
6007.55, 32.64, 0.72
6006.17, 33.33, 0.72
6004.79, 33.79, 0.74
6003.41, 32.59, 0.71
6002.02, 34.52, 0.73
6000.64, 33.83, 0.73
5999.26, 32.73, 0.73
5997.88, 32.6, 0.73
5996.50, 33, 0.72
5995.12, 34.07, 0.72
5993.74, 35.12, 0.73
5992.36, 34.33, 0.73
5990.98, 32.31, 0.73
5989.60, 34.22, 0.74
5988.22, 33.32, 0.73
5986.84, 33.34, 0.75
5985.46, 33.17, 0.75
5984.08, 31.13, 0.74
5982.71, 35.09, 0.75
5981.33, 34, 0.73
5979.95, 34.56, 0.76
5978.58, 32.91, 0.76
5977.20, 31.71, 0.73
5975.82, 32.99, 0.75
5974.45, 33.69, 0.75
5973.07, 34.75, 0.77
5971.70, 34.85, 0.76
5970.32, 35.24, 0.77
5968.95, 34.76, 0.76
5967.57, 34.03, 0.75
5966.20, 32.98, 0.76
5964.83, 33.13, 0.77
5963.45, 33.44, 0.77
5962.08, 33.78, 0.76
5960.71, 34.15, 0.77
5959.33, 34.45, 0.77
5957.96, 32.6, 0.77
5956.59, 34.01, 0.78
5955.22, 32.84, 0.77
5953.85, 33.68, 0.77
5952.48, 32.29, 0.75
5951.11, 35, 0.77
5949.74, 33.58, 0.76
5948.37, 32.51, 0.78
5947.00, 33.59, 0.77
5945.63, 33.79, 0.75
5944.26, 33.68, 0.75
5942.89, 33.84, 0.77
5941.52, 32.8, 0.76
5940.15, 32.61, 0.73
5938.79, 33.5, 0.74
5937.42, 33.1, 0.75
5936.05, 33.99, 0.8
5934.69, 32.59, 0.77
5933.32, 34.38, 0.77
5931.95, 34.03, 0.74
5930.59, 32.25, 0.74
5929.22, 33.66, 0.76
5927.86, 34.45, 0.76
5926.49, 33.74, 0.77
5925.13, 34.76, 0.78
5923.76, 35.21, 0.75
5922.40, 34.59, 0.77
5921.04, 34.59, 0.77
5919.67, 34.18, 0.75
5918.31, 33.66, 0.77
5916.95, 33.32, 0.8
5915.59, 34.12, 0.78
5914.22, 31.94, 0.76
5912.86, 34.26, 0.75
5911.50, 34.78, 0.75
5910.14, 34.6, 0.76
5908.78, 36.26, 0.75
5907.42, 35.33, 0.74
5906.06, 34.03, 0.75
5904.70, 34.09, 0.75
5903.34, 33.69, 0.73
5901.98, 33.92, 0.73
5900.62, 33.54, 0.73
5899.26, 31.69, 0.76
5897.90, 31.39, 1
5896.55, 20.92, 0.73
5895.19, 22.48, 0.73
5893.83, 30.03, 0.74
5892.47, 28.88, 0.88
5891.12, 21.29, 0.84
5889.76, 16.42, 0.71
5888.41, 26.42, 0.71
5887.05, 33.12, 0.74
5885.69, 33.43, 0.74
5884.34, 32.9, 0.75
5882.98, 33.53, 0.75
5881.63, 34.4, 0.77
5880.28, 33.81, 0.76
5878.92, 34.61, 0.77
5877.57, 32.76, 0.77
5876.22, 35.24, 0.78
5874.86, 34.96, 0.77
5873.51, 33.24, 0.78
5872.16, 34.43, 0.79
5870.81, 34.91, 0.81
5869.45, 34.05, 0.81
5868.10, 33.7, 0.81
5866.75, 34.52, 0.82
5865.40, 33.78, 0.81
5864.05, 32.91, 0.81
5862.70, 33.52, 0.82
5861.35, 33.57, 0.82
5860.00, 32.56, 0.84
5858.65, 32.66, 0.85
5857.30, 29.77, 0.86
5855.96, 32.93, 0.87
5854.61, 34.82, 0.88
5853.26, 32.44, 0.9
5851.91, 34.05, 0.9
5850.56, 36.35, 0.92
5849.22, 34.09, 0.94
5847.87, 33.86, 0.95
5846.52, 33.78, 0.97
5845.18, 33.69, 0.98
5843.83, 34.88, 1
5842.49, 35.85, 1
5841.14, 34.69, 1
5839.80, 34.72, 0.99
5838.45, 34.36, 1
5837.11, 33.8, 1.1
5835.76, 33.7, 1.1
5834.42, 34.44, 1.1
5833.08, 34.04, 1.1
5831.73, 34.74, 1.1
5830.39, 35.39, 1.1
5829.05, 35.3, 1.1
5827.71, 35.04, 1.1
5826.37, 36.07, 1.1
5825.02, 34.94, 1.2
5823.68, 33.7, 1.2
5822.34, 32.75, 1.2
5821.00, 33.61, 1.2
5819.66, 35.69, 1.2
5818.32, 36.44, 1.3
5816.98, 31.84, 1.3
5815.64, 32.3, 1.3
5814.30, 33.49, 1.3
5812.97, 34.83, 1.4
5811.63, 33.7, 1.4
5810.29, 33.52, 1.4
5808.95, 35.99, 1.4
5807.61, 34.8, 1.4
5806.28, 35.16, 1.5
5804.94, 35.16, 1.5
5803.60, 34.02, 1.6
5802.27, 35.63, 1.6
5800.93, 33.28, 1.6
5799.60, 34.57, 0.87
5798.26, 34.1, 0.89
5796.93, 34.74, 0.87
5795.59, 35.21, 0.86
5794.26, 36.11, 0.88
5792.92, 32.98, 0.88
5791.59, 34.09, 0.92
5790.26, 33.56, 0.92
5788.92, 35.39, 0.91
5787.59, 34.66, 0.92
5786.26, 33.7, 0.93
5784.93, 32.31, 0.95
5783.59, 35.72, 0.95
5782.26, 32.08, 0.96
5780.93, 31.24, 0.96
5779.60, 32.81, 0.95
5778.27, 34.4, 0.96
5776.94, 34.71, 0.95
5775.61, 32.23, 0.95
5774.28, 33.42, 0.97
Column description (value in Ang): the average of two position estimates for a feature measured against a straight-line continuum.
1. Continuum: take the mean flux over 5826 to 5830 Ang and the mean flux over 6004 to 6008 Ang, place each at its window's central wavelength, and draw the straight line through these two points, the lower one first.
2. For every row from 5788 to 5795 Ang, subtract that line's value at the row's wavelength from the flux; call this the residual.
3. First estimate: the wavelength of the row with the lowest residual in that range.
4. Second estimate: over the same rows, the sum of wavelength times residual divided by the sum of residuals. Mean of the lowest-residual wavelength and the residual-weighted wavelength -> 5792.2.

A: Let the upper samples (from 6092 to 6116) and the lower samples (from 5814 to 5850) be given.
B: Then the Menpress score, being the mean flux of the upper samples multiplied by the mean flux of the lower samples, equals 1119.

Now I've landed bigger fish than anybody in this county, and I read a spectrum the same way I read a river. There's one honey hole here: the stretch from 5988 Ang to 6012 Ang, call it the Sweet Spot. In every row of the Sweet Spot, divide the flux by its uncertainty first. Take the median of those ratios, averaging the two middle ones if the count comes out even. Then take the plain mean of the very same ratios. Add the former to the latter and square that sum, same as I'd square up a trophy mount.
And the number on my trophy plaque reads 8487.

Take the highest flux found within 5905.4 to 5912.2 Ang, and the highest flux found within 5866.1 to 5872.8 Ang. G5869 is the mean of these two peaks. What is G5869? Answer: 35.6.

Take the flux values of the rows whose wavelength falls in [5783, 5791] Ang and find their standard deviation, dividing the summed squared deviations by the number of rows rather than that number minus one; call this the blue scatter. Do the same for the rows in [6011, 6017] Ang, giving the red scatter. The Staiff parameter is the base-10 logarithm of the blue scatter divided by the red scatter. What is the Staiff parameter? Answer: 0.25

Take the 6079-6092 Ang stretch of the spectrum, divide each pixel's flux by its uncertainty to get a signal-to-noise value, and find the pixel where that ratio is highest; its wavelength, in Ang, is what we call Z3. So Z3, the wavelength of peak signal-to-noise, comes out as 6088.32 Ang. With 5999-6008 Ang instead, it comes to 6002.02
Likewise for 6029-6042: 6038.06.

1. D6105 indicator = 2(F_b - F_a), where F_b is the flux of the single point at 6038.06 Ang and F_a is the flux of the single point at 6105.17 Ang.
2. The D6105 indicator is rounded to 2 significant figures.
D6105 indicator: 3.2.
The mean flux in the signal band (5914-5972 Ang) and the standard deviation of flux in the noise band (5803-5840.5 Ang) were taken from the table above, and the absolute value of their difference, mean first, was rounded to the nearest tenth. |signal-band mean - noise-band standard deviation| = 32.6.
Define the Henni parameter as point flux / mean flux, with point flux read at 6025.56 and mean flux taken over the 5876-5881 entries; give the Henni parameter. 0.98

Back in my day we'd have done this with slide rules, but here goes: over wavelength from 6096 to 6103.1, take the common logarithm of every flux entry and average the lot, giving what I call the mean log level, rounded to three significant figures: 1.50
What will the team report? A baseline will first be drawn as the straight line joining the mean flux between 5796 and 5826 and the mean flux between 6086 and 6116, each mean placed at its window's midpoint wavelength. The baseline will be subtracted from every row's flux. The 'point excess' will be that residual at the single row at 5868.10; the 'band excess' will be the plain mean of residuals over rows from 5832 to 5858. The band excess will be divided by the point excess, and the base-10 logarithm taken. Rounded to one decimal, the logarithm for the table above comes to -0.5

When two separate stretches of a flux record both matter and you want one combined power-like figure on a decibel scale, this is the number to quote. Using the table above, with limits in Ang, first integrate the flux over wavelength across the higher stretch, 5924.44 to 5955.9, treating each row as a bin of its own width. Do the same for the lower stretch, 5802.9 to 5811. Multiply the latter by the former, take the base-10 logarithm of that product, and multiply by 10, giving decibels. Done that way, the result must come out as 55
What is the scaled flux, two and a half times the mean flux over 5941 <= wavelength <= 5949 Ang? 83.4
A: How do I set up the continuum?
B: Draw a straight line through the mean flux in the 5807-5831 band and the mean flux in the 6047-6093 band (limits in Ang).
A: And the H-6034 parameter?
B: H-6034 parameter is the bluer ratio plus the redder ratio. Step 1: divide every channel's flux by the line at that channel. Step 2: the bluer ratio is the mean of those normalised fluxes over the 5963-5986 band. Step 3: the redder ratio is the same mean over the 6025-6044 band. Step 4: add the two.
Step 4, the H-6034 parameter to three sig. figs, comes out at 2.02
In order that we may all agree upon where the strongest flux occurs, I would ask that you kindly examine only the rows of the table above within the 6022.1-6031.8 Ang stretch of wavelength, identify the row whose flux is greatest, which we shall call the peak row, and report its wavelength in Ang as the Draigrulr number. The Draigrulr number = 6029.73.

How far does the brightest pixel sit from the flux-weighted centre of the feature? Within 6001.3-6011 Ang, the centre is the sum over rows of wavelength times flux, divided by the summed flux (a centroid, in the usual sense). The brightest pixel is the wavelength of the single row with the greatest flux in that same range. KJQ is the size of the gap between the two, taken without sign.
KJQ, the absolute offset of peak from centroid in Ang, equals 4.2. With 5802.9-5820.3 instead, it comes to 6.7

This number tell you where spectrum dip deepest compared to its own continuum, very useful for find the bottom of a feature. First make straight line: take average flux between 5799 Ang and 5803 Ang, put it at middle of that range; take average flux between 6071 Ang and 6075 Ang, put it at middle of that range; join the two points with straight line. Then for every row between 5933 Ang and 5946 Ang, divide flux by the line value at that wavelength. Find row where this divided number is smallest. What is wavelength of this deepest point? 5934.69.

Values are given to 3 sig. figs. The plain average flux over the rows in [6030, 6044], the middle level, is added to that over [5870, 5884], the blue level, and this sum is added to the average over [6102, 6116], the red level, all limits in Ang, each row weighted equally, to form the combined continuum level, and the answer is 101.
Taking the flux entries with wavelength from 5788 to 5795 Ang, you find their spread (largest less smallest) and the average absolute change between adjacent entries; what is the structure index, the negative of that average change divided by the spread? -0.53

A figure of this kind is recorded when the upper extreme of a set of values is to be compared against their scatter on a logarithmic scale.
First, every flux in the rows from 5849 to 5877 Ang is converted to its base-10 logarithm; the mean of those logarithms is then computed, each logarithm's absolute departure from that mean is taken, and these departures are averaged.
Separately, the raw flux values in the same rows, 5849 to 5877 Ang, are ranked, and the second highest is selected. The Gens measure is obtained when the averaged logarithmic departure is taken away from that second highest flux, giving 35.2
